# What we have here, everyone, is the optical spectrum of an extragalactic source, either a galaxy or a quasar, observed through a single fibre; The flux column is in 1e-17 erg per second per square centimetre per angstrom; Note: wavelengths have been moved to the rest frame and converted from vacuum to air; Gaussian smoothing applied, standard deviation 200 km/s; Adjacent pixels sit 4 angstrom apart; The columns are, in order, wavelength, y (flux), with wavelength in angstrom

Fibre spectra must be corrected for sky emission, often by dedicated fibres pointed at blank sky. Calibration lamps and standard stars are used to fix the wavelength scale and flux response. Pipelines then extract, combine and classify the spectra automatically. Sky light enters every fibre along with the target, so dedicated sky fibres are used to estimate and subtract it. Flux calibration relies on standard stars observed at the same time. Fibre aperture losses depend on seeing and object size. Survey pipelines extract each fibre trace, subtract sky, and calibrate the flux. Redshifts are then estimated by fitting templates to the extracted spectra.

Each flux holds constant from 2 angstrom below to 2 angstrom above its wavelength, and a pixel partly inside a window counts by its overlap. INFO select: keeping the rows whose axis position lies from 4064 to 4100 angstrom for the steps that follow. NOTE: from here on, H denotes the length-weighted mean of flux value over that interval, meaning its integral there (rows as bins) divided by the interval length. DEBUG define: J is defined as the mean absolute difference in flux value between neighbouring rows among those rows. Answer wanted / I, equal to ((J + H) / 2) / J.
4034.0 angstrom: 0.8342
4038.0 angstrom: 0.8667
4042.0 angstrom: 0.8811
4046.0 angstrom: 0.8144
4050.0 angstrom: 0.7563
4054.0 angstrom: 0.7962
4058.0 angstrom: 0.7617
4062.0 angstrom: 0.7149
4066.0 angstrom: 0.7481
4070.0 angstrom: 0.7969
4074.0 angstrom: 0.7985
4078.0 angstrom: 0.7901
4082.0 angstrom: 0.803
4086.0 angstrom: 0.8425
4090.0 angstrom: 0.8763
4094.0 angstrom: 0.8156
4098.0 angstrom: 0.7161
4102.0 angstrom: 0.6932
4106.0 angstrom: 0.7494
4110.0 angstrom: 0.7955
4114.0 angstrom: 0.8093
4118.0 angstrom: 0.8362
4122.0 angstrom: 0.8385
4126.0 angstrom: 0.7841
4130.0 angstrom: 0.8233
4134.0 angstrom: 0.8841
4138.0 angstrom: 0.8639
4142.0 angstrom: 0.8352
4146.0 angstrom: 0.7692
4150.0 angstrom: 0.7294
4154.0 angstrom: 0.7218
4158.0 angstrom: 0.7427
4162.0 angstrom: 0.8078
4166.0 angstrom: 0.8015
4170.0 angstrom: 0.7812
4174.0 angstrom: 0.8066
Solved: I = 11.0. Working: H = 0.80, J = 0.038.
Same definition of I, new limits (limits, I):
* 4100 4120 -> 11.4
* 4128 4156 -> 11.3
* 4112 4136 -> 11.8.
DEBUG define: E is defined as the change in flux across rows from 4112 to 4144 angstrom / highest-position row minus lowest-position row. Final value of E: 0.03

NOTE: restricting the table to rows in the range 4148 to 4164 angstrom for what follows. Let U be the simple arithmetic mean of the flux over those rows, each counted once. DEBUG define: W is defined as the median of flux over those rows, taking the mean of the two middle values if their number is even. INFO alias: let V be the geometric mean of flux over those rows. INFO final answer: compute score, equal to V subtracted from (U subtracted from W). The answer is -0.764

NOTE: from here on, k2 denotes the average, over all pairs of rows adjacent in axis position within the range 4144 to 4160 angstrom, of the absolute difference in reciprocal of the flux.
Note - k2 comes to 0.04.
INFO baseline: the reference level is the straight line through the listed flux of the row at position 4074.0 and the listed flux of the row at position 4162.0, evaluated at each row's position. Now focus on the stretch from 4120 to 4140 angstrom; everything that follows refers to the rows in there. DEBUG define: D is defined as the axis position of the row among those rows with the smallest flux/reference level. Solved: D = 4126.0 angstrom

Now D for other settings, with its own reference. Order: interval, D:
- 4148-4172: 4154.0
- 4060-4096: 4062.0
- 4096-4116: 4102.0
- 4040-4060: 4050.0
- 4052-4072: 4062.0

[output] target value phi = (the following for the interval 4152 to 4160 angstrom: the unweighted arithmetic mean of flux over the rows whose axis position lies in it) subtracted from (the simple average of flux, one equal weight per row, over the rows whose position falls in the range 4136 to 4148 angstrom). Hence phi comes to 0.09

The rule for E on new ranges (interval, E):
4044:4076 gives -0.02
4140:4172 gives -0.05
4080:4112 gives -0.01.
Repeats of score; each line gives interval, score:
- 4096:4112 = -0.743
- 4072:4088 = -0.816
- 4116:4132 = -0.811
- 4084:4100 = -0.794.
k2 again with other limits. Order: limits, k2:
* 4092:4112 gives 0.10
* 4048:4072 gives 0.07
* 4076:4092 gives 0.04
